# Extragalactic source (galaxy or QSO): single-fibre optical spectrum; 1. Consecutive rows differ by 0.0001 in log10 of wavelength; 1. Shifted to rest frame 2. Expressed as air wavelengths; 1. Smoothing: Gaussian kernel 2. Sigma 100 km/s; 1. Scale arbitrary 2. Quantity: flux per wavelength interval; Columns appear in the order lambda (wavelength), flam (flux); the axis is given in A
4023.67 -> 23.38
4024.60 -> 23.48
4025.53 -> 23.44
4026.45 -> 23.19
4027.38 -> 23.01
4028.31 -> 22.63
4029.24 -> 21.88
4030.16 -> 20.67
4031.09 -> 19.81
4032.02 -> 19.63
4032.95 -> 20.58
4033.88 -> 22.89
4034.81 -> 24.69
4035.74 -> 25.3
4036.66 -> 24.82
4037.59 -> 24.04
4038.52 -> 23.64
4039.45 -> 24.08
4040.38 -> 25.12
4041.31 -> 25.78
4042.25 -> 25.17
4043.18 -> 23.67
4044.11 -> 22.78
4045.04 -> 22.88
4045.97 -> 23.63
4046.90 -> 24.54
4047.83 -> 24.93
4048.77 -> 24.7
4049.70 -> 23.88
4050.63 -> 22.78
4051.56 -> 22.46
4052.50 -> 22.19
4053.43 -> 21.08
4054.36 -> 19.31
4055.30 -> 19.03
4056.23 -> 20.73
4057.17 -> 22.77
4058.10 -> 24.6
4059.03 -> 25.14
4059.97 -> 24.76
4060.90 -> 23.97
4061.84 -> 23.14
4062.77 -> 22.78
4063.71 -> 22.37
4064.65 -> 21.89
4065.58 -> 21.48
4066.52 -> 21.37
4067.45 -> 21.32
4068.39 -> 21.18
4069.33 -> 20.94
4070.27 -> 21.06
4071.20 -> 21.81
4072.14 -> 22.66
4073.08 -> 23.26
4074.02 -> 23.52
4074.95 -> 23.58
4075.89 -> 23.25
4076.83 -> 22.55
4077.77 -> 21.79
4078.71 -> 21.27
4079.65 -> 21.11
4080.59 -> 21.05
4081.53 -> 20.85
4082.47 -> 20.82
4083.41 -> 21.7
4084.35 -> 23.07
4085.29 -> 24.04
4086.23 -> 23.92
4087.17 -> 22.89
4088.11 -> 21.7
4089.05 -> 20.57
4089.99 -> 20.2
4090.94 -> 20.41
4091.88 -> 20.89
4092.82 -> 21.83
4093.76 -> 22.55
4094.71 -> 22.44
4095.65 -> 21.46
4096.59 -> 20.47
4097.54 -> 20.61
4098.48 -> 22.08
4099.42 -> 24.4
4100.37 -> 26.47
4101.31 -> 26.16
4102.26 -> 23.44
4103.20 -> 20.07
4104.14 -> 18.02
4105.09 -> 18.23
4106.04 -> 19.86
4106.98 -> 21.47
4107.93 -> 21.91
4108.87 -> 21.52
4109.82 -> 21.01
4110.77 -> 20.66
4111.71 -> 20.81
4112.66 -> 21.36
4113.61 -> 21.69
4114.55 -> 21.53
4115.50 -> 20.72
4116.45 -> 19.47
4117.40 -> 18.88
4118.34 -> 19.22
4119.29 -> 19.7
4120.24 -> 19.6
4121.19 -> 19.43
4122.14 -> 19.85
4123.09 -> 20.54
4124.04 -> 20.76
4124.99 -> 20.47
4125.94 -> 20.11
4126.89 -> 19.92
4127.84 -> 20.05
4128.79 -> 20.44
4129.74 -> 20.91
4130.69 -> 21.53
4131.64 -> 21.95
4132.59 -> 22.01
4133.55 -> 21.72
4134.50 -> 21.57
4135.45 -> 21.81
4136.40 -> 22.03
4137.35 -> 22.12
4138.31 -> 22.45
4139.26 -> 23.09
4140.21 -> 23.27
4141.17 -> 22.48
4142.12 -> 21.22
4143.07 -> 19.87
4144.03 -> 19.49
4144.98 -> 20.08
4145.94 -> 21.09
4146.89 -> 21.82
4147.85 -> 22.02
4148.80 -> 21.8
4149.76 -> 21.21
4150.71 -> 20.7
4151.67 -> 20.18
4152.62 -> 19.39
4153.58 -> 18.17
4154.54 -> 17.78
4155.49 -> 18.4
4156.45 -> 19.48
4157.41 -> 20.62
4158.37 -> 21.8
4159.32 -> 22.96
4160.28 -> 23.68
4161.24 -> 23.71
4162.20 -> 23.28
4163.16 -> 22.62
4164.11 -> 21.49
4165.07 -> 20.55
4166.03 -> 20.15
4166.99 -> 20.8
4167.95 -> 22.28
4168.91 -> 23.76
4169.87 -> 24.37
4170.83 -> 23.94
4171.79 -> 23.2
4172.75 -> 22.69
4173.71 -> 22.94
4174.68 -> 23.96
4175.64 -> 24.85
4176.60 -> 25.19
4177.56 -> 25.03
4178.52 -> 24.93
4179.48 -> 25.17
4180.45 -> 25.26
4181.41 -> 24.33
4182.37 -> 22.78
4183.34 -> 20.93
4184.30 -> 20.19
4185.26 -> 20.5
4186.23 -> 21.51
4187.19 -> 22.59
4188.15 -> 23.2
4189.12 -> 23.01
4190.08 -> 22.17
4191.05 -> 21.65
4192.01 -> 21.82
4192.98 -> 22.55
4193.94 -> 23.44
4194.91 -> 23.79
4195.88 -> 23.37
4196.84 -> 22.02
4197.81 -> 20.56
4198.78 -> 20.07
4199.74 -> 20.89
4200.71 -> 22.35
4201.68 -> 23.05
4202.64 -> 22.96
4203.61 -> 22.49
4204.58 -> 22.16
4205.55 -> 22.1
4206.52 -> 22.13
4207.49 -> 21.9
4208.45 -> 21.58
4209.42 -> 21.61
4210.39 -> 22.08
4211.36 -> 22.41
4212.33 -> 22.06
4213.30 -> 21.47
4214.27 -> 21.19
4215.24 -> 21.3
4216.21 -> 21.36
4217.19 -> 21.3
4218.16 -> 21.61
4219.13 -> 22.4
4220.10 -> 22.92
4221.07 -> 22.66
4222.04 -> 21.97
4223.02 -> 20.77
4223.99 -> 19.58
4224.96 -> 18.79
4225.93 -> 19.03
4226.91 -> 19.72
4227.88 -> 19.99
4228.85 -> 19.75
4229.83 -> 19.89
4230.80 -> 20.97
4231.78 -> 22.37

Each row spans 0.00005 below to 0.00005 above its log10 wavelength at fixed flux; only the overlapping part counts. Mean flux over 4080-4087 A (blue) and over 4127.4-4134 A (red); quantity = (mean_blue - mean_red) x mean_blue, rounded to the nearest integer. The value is 22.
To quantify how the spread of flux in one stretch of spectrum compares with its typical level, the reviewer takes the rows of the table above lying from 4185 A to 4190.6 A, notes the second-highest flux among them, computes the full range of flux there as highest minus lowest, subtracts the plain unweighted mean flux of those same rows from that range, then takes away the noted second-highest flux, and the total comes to -42.5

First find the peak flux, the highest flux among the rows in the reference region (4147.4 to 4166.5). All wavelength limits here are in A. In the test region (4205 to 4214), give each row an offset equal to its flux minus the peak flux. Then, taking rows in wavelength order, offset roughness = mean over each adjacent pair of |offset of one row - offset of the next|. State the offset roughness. 0.3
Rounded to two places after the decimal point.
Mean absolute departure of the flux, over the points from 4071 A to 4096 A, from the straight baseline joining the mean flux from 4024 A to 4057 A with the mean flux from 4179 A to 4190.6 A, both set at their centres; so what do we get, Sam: 1.15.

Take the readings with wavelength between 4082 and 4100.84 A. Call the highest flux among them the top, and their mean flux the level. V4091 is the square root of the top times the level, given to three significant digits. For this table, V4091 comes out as 24.2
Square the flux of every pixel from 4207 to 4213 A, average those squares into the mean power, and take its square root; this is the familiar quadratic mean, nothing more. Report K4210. 21.9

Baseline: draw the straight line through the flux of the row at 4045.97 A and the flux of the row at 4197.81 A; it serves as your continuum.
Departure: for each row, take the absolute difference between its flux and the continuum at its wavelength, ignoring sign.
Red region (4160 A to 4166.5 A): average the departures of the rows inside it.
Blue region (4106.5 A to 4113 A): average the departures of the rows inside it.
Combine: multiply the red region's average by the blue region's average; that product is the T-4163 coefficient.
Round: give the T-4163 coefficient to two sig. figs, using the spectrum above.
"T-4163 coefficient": 1.6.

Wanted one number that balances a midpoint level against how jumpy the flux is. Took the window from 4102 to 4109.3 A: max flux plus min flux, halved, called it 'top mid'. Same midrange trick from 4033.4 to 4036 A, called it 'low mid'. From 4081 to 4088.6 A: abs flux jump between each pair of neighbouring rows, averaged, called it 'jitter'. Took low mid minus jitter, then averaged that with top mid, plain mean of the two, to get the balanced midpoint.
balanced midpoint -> 22.0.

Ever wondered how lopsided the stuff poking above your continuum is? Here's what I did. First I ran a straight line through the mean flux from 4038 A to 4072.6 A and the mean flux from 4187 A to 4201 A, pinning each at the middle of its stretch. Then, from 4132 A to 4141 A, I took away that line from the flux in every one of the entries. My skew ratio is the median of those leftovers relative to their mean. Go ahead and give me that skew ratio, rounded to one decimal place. 1.8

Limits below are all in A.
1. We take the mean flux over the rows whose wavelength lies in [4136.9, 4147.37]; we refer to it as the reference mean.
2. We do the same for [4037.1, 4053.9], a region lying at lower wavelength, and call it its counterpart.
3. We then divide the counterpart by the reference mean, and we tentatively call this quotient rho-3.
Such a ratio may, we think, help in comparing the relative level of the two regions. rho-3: 1.10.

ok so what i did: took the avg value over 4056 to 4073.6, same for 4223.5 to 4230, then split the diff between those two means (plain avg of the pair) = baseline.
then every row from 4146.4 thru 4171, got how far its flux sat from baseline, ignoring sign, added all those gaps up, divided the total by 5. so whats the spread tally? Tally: 8.1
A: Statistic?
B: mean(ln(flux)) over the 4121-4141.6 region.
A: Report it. 3.06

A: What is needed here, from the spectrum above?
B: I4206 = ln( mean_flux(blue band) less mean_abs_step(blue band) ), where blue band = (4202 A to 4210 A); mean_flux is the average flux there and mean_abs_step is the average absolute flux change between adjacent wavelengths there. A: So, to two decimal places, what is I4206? 3.09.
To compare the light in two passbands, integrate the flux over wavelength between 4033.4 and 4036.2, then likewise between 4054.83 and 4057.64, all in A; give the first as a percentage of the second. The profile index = 116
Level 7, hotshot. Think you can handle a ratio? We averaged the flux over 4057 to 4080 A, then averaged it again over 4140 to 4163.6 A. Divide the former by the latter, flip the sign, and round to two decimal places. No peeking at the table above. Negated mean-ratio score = -1.07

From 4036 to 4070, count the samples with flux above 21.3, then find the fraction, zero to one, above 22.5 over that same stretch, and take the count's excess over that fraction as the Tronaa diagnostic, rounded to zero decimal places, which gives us 29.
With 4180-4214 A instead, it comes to 29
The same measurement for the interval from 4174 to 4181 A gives 6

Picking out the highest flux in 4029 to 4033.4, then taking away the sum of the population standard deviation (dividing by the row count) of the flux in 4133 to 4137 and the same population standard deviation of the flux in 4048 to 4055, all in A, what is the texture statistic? 20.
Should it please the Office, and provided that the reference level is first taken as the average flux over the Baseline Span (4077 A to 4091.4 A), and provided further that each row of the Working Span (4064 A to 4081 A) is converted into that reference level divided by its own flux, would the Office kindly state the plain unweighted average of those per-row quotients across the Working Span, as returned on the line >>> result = 0.99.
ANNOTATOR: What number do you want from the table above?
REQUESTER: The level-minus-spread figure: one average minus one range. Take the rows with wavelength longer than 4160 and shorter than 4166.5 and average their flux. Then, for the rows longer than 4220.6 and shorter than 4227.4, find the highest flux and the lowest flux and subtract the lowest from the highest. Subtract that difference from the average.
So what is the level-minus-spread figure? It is 18.3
